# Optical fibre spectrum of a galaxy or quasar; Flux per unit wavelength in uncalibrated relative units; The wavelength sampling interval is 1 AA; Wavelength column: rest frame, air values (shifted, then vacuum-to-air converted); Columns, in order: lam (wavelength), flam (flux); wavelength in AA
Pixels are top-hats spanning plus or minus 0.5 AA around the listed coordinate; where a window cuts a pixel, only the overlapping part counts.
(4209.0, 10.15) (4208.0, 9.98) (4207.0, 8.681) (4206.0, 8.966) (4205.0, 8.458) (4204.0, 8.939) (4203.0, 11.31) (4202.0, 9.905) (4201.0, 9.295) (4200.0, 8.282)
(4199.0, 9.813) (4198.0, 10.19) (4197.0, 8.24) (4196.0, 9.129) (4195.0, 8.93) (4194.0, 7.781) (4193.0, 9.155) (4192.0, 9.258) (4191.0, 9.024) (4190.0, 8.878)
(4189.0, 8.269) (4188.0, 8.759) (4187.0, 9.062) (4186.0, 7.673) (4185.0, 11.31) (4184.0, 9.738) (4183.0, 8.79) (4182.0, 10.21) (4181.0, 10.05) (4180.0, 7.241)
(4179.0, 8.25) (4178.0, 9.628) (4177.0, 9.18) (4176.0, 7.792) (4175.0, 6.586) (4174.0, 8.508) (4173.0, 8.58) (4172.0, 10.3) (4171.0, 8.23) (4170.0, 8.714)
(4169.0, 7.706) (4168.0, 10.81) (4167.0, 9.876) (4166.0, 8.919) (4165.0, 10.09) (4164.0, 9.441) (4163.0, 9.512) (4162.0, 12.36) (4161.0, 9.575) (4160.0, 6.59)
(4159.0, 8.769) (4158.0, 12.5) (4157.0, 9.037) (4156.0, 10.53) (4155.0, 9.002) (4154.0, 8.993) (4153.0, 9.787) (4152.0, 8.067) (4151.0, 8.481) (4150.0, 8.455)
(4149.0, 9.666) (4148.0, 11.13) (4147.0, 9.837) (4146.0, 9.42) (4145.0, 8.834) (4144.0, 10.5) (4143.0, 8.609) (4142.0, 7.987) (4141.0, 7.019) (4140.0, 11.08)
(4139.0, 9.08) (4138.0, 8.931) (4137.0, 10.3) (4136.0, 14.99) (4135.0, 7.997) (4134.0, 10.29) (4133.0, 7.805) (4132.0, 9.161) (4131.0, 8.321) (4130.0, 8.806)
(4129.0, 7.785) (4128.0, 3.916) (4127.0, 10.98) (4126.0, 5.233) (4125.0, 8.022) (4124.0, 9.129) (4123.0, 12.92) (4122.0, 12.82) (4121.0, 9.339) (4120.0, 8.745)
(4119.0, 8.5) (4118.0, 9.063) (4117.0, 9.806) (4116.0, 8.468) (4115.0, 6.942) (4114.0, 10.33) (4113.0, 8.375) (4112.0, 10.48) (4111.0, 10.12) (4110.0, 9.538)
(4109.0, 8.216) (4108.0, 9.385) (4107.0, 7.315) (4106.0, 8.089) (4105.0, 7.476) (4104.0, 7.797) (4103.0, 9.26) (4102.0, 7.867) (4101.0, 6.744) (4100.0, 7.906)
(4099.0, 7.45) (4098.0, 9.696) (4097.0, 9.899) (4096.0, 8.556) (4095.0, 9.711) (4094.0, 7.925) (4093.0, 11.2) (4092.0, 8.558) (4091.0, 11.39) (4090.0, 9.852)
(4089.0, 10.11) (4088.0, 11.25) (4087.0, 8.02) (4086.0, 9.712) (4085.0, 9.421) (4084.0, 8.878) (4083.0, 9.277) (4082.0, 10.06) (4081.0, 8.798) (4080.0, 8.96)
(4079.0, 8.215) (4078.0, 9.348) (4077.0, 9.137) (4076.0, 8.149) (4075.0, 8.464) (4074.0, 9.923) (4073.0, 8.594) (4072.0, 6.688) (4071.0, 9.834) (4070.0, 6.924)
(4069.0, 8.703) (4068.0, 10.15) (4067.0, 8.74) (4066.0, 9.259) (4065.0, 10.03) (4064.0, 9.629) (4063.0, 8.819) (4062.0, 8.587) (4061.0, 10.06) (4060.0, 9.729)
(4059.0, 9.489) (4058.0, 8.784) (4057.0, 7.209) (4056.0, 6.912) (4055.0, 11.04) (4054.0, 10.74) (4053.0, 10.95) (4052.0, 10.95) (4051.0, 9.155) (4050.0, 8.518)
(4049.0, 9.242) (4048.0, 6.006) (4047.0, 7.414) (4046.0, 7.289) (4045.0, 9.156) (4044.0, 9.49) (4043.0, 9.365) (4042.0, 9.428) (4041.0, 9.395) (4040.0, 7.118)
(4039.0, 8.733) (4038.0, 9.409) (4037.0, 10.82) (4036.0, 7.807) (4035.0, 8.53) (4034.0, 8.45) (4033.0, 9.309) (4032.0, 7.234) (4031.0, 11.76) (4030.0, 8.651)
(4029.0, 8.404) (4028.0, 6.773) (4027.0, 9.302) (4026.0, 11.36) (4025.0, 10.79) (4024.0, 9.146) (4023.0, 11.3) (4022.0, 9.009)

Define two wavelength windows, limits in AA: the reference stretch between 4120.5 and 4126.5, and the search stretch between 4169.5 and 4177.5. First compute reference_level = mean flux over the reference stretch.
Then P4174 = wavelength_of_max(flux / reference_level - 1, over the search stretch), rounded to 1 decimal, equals 4172.0 AA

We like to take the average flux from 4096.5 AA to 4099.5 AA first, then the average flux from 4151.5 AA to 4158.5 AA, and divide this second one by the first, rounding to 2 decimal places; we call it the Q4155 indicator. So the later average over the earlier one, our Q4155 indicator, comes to 1.08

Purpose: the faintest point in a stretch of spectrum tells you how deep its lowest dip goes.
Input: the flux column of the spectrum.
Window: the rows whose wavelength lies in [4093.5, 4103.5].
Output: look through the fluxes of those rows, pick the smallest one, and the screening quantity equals 6.744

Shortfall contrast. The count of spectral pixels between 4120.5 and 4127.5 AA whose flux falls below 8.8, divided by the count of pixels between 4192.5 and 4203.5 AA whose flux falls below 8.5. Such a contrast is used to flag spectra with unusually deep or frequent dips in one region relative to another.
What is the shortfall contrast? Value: 0.7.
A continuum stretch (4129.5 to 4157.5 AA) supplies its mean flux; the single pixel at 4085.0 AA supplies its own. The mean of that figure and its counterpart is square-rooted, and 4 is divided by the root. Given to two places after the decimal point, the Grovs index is 1.31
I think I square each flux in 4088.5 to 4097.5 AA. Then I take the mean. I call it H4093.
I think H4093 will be 95.1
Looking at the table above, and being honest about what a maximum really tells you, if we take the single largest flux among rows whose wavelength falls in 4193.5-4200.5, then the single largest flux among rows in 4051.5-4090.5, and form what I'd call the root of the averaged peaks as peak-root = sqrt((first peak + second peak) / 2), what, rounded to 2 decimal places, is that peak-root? 3.27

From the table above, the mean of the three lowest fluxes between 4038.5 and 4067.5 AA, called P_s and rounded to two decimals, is 6.68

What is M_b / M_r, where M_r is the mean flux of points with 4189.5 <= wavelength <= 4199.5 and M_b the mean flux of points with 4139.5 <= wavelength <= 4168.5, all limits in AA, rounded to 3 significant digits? 1.05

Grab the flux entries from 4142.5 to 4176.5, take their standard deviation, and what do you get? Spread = 1.3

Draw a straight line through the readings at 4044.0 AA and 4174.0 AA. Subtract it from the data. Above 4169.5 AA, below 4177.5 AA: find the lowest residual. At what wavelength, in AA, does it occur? 4175.0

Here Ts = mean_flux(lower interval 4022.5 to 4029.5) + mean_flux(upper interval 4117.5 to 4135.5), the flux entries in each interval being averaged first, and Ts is 18.4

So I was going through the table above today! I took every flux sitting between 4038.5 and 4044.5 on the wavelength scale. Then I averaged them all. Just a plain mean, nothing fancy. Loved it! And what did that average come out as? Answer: 8.92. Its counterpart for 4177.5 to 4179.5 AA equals 8.94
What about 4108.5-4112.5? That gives 9.59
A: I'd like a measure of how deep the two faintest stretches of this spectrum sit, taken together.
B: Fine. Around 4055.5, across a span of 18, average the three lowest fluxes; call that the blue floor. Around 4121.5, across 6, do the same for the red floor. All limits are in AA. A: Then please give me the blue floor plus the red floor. 15.5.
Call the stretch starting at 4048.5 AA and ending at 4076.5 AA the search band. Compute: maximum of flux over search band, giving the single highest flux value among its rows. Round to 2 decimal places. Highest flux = 11.04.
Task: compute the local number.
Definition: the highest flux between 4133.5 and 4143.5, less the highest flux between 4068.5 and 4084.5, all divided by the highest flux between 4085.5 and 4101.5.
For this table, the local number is 0.4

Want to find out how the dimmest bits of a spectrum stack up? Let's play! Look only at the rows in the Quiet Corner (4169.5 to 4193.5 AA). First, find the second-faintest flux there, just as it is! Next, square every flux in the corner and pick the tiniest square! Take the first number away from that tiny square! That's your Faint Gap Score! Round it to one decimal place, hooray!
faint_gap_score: 36.1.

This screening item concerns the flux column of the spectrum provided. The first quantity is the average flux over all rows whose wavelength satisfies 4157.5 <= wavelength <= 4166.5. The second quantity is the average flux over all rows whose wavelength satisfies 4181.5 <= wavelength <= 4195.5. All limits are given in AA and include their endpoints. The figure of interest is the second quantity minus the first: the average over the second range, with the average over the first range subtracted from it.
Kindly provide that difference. -0.7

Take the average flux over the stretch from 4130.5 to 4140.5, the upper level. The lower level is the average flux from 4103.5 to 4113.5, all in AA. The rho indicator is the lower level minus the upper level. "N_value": -1.1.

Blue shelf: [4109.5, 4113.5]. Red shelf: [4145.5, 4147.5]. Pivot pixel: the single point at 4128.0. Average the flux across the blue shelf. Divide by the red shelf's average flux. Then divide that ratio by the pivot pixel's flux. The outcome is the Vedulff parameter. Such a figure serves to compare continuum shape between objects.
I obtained 0.255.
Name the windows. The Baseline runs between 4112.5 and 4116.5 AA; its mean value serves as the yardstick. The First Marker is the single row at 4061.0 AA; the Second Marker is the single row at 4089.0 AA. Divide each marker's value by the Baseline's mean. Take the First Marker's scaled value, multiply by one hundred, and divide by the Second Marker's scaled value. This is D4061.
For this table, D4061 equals 100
